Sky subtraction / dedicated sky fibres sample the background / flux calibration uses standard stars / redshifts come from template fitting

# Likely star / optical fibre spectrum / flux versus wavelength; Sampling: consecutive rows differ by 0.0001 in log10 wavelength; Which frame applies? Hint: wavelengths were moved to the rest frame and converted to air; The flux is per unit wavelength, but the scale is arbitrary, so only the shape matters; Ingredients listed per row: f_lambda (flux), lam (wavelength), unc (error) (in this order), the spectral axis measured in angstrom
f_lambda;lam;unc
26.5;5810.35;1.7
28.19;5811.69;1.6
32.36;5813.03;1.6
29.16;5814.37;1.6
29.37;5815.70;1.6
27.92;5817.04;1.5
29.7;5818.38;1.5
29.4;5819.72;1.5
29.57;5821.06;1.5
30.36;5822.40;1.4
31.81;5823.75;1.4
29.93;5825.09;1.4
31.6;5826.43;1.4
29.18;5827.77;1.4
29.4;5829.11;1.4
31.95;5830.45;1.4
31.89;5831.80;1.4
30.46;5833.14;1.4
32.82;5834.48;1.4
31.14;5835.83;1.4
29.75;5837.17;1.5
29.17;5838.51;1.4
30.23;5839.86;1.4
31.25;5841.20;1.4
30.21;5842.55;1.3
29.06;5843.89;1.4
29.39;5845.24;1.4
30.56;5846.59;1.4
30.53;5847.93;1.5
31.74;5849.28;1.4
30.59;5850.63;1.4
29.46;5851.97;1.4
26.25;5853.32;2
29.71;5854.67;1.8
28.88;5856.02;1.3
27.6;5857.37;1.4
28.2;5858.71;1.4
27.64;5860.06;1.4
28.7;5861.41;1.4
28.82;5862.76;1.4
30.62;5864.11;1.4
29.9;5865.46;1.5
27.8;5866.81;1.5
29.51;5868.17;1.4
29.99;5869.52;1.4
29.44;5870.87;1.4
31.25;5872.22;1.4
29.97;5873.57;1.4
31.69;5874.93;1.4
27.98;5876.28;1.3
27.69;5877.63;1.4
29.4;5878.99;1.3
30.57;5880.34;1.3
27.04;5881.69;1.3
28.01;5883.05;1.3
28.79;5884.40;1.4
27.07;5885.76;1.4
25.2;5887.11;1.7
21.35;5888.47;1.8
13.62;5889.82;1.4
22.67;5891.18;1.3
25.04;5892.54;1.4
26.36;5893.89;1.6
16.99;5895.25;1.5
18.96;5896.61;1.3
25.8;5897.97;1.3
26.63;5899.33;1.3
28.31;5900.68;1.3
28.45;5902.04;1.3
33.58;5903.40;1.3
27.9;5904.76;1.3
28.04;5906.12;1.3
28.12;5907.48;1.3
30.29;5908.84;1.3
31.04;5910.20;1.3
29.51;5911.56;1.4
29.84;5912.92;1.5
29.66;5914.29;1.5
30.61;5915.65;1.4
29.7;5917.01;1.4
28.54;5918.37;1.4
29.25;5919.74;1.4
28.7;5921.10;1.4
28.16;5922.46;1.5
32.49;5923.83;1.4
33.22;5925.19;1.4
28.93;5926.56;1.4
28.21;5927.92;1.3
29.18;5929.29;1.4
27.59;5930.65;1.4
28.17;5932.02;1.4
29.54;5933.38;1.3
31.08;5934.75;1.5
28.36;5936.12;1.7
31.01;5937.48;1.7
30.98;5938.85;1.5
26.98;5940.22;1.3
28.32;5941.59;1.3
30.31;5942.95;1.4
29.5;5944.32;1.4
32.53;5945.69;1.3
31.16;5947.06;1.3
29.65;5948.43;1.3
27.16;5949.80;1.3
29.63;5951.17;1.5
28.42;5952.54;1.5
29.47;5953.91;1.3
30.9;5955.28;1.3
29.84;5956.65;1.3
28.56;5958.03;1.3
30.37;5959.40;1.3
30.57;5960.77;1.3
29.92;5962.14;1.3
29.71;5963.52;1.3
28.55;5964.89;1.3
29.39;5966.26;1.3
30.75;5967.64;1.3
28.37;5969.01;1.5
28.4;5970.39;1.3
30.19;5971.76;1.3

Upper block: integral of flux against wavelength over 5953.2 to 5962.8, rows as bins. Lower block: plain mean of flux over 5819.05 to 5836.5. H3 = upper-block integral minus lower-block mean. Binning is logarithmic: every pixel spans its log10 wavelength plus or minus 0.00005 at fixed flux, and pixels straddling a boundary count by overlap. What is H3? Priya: 257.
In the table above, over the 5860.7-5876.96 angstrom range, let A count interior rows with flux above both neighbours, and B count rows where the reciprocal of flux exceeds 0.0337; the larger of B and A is 6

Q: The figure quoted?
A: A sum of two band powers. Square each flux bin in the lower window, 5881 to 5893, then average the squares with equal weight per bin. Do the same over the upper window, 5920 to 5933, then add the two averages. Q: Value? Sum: 1479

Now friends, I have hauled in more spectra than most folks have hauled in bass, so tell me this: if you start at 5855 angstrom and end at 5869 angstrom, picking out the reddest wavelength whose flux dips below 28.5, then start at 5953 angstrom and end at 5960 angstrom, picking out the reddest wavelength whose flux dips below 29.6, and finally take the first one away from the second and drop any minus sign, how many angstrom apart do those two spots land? 91.2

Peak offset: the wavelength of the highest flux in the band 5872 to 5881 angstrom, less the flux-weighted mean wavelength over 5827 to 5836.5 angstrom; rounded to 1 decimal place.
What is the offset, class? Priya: 43.1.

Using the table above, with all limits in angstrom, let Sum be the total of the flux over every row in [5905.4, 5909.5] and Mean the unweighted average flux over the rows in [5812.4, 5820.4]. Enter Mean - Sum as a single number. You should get -57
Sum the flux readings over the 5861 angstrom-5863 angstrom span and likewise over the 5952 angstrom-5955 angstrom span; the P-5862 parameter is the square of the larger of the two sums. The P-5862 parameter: 3351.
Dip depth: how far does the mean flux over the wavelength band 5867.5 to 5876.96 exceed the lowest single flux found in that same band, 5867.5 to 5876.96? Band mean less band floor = 2.0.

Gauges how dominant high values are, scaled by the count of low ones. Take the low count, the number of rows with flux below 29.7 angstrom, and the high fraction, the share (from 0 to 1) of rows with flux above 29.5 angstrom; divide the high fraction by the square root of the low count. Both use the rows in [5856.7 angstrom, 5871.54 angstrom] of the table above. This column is 0.13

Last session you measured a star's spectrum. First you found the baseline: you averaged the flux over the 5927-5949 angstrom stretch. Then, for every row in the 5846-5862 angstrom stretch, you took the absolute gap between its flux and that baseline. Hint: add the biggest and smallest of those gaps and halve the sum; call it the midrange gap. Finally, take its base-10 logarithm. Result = 0.2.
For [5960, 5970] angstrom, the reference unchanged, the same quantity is -0.2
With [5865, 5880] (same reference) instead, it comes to 0.0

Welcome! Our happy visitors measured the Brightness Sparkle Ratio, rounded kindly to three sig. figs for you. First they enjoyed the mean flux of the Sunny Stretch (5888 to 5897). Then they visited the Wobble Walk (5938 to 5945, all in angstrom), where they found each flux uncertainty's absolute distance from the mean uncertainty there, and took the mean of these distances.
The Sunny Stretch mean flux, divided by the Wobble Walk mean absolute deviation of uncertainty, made 324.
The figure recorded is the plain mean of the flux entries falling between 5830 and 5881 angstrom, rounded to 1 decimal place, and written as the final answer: 29.8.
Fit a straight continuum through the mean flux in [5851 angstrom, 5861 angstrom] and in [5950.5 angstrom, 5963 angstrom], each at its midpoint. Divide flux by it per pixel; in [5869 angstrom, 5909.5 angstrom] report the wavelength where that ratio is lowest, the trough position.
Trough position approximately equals 5889.82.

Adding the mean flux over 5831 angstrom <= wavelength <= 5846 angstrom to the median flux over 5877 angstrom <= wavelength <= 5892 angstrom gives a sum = 57.6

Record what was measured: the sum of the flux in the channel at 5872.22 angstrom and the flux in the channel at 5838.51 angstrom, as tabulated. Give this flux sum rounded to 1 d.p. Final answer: 60.4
